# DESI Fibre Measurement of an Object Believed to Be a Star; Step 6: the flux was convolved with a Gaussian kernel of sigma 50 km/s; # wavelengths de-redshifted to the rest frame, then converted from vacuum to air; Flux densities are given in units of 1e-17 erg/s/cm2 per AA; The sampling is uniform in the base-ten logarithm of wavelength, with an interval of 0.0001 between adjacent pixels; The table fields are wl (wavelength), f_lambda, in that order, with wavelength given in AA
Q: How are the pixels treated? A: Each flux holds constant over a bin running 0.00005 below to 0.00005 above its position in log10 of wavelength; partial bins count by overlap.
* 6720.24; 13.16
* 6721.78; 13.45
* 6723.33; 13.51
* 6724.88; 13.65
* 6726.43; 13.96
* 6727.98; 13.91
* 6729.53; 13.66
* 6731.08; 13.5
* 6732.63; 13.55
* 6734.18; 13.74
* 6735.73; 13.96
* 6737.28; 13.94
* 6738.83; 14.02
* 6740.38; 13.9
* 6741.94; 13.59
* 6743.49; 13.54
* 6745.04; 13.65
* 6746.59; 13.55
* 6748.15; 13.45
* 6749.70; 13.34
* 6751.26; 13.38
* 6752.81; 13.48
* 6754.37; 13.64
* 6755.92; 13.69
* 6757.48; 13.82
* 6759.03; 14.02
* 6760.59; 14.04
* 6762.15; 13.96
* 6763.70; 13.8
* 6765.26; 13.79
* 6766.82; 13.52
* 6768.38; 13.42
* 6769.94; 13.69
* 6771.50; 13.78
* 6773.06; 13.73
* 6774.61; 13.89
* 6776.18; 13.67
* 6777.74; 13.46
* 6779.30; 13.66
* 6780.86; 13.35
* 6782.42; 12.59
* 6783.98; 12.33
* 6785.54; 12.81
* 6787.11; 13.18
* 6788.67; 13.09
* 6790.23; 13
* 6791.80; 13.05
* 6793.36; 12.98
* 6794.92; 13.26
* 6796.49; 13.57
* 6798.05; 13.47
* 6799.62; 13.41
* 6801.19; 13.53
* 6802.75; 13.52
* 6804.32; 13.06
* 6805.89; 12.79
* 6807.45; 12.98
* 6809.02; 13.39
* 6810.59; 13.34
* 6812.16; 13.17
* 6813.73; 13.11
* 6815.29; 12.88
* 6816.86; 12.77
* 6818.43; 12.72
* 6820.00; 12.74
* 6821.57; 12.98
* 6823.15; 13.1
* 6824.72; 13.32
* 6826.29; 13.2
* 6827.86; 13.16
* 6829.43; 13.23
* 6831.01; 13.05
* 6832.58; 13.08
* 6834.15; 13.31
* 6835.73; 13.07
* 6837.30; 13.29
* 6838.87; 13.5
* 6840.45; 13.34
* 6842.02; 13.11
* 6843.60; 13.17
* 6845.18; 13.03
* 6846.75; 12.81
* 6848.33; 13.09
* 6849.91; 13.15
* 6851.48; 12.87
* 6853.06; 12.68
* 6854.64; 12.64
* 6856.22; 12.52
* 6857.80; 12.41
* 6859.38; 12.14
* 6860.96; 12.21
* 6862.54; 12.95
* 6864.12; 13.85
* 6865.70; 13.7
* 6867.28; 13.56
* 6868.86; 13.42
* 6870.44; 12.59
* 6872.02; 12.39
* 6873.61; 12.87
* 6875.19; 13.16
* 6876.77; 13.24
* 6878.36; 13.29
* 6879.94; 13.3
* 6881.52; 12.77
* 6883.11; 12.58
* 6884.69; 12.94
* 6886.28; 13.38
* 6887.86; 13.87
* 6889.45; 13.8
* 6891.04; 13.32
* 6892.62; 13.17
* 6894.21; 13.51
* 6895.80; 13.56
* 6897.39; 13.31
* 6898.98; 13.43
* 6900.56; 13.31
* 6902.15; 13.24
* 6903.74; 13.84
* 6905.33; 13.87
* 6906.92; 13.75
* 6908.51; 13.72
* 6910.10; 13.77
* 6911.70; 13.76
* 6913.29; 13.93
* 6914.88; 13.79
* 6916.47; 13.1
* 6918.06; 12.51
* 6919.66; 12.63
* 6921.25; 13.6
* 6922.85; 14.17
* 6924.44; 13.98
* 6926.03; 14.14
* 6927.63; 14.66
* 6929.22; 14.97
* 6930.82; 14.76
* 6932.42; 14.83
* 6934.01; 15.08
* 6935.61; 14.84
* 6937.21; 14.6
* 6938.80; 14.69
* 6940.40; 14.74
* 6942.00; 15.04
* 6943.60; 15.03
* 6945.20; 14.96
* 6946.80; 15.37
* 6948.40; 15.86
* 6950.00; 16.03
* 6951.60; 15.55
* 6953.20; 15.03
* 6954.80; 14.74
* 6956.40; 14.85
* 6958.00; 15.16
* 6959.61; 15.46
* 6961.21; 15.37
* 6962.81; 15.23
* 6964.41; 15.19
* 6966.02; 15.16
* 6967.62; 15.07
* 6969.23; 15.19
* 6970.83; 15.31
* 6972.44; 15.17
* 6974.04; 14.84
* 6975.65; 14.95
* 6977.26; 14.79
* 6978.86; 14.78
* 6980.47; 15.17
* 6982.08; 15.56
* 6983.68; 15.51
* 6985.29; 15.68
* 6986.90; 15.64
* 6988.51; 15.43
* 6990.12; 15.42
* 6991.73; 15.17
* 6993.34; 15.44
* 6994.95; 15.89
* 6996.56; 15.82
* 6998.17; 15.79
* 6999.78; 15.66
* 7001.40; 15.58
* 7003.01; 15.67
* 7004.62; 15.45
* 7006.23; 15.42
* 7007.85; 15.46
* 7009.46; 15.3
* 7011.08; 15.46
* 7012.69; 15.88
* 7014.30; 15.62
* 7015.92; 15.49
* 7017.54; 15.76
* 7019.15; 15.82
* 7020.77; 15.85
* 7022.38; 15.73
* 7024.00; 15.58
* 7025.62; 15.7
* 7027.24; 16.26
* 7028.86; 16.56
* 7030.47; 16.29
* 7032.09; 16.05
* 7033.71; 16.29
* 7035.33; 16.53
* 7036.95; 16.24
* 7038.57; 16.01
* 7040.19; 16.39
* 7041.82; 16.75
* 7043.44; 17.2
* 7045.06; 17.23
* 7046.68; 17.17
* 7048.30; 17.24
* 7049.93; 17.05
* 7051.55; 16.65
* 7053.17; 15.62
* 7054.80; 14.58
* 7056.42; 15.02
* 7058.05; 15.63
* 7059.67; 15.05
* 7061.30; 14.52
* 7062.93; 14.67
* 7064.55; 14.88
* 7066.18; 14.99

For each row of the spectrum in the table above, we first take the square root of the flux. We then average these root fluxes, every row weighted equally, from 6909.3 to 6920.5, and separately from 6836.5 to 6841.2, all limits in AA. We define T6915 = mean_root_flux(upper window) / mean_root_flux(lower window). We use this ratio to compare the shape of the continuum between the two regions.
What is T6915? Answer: 1.00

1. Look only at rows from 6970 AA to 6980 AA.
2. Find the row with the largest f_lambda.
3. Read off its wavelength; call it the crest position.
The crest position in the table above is 6970.83 AA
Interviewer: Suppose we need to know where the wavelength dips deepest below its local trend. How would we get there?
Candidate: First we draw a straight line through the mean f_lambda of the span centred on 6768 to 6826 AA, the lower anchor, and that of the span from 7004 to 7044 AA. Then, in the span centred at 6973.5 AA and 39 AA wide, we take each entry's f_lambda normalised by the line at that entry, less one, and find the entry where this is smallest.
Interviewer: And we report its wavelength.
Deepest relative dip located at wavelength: 6978.86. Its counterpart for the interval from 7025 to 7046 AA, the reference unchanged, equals 7025.62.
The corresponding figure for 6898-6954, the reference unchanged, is 6918.06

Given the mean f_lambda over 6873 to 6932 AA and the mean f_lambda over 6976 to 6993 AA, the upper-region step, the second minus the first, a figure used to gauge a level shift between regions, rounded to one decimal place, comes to 1.8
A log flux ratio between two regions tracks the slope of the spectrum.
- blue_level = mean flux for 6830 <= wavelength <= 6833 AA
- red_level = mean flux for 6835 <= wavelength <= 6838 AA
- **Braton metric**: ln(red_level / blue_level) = 0.01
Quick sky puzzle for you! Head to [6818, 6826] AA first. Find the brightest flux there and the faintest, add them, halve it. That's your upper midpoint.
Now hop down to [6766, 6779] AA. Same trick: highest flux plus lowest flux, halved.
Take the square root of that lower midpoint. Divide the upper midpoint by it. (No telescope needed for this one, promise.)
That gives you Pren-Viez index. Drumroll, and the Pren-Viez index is 3.52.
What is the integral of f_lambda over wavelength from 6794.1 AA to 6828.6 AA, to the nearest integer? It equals 454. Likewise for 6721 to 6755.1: 466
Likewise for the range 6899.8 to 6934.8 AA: 486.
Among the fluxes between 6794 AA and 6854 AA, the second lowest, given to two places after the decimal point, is 12.72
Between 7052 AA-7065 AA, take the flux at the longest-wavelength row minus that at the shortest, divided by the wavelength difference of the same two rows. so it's -0.065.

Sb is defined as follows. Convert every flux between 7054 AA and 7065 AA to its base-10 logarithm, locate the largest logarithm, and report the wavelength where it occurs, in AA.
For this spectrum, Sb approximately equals 7058.05 AA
